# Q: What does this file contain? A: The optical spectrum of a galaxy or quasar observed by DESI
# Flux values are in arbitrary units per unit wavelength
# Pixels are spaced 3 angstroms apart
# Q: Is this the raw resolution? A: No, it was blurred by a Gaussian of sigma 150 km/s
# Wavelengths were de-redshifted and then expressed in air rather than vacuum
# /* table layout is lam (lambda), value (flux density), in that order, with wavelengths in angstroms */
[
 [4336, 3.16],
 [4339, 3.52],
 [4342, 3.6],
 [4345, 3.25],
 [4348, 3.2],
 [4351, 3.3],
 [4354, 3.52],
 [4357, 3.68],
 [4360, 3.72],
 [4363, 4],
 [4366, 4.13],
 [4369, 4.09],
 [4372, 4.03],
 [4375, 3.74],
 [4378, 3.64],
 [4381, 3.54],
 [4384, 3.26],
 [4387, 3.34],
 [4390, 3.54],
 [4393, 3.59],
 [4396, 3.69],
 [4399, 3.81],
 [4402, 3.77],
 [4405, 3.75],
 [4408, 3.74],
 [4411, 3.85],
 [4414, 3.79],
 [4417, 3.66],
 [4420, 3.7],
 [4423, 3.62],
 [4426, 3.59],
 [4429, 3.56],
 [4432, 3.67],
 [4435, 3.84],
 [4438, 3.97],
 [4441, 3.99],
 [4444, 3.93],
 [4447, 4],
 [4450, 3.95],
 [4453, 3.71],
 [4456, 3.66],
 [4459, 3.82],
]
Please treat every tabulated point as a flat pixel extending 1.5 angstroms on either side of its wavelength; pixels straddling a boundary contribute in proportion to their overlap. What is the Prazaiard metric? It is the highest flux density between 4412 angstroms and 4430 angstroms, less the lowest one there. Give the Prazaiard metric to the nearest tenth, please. 0.2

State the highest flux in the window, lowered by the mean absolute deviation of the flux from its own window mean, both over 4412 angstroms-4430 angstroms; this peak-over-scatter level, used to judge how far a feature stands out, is 3.73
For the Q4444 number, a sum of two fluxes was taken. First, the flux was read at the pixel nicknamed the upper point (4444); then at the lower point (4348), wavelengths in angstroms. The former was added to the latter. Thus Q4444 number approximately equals 7.1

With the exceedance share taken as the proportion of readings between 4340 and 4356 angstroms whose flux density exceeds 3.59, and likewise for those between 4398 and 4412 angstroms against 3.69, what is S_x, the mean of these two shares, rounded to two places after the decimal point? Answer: 0.60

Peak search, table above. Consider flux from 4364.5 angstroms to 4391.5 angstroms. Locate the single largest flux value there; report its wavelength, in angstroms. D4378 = 4366 angstroms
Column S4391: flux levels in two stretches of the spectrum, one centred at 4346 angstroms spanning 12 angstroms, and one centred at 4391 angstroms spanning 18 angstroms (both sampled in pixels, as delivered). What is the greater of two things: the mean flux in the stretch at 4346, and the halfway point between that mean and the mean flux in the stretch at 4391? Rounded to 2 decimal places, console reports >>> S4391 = 3.44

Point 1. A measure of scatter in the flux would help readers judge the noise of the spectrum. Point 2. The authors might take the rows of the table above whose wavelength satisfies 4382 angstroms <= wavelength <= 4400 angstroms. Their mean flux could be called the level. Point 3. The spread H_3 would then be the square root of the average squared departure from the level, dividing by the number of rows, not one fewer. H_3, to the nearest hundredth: 0.19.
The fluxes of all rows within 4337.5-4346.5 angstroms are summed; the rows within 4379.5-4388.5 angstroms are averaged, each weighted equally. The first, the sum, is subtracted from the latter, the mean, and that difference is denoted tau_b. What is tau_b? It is -6.99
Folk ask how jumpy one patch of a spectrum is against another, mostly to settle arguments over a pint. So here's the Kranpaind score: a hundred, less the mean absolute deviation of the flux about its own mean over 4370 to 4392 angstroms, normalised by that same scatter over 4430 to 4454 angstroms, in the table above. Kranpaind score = 98.2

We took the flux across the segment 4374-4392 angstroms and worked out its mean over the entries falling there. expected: 3.5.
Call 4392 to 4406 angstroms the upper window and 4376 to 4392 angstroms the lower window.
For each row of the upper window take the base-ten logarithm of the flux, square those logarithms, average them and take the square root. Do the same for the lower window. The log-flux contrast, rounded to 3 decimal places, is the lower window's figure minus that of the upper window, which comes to -0.031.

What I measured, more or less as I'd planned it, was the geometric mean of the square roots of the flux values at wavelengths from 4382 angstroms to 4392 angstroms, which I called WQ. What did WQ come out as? 1.84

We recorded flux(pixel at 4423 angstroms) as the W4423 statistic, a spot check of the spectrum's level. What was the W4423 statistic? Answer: 3.62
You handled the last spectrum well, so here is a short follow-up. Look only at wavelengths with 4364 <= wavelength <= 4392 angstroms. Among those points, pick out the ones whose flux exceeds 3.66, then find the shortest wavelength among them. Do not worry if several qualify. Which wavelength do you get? 4366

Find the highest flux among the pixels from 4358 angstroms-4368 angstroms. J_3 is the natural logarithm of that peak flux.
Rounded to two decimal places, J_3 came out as 1.42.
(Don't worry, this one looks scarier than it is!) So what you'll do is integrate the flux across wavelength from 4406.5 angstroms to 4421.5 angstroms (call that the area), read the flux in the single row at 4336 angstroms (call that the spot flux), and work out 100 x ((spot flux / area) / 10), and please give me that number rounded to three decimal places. 0.562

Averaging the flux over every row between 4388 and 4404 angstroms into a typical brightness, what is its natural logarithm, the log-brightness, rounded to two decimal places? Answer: 1.30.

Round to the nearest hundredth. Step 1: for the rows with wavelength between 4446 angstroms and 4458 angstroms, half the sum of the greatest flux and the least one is 3.83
